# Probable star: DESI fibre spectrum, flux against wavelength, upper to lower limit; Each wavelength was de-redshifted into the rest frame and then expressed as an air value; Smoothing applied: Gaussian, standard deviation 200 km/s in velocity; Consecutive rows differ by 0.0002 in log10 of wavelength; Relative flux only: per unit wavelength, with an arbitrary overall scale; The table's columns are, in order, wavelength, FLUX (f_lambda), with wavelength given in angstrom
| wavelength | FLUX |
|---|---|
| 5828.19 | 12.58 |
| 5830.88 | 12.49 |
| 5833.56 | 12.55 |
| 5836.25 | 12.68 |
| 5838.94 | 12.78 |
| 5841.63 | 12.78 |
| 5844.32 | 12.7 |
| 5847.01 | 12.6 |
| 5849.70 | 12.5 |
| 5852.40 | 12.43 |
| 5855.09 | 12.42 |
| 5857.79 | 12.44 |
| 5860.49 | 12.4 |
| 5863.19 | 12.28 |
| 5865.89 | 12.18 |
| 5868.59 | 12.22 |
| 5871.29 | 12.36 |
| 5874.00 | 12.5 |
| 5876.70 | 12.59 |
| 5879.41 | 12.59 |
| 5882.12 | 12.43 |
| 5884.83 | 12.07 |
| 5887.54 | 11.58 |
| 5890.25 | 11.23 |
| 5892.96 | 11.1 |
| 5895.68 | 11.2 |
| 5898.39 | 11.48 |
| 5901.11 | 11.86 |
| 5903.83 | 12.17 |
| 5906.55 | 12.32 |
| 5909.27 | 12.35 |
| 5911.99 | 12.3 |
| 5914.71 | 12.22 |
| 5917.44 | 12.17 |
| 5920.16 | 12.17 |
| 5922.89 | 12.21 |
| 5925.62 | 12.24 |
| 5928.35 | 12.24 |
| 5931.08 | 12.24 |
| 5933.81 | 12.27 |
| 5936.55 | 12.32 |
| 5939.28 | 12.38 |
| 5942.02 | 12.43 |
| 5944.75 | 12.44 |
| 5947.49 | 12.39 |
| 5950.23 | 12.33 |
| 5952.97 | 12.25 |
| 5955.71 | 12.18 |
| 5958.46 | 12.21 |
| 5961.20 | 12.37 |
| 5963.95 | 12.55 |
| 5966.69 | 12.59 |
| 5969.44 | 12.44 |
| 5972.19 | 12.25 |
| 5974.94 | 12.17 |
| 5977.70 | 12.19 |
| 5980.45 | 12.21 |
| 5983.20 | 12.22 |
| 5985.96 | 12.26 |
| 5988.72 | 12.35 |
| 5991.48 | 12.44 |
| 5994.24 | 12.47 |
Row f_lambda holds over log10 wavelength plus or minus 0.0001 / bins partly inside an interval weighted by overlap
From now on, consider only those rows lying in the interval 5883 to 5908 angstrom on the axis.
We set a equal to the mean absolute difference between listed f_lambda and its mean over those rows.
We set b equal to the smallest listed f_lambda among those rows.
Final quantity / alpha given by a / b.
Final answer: 0.035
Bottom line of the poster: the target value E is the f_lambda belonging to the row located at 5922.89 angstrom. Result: 12.21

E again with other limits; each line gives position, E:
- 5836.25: 12.68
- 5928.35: 12.24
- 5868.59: 12.22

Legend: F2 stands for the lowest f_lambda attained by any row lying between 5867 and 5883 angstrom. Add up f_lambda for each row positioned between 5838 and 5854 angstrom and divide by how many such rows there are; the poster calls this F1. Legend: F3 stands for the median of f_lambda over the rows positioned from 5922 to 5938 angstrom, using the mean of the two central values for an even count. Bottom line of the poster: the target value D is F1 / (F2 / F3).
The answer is 12.7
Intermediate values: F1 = 12.6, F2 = 12.22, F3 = 12.2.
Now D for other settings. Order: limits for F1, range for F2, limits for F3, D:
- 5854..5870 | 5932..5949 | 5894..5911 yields 12.1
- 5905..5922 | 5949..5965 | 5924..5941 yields 12.3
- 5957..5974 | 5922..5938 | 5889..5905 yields 11.5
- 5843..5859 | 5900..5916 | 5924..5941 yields 12.9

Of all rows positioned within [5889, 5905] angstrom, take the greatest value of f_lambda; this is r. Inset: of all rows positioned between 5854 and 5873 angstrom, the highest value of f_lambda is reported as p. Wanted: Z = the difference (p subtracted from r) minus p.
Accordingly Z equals -12.7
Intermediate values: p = 12.44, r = 12.17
